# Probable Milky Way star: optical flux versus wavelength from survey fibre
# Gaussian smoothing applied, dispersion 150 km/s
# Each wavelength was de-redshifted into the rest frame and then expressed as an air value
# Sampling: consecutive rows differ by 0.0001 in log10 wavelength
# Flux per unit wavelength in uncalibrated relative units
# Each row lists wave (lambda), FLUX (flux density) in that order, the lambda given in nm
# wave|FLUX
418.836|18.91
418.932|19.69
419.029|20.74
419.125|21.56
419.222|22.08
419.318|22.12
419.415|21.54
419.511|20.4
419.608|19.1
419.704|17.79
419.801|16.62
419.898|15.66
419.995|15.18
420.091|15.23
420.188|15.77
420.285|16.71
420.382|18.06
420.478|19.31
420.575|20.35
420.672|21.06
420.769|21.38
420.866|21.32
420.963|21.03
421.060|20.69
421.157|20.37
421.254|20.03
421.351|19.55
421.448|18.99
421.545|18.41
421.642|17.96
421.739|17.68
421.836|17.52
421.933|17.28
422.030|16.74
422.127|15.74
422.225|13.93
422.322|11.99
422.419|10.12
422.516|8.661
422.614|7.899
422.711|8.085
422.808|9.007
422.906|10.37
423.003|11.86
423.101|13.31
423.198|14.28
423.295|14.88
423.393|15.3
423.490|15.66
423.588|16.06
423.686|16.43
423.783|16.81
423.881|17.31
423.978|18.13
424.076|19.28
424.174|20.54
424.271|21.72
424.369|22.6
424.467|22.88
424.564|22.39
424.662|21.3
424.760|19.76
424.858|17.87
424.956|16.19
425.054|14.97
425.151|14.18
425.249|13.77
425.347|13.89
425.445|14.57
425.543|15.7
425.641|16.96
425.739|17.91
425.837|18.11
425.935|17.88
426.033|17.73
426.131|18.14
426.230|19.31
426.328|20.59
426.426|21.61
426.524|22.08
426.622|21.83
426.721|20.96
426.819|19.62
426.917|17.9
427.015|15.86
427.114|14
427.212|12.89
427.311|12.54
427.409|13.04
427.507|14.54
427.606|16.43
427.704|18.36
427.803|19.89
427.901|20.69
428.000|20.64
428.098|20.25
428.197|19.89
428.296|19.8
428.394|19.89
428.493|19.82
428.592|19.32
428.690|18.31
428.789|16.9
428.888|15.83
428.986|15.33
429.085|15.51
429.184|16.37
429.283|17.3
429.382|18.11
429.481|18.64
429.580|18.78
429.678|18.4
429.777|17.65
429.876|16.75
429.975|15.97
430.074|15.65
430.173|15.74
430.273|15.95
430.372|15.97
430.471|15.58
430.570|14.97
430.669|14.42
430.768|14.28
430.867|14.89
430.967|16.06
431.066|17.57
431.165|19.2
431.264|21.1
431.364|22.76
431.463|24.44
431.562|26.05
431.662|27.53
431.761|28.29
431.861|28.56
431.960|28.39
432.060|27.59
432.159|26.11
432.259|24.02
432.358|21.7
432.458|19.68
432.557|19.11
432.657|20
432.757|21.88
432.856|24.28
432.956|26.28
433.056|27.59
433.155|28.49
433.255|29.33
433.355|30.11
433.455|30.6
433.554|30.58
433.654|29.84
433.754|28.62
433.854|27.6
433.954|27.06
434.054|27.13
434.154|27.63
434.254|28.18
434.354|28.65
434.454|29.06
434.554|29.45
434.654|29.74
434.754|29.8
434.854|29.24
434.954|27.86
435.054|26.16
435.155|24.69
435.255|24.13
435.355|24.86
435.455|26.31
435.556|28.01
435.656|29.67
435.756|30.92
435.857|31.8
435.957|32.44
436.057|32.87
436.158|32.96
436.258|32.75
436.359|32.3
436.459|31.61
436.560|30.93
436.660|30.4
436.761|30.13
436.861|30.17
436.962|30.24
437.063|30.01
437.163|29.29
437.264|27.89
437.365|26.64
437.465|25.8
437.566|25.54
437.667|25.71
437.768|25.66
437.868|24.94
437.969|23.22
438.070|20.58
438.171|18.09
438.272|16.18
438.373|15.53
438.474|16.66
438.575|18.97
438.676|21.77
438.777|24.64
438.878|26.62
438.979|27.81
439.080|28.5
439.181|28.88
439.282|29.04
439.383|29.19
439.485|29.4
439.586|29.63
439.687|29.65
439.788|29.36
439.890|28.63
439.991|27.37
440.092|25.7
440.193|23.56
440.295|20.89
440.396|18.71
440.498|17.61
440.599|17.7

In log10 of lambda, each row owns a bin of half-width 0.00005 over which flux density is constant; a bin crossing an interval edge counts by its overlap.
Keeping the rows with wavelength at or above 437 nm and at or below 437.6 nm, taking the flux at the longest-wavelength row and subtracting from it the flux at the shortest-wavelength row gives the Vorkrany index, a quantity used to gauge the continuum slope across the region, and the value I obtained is -4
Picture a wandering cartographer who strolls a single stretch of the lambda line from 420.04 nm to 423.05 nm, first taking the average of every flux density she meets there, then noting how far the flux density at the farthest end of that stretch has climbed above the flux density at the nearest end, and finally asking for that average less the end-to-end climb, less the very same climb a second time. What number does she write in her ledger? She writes 23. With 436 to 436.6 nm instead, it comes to 36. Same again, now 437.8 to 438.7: 26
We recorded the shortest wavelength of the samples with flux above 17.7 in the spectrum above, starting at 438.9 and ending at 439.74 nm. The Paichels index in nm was 438.979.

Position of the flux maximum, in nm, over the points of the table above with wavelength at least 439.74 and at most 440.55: 439.788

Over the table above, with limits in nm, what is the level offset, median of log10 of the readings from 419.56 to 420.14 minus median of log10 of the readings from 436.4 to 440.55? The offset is -0.22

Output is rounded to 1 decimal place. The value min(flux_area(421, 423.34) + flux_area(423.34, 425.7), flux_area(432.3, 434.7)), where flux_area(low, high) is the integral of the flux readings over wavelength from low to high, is 64.2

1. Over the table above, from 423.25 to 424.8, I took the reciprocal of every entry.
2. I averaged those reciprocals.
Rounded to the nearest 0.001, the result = 0.054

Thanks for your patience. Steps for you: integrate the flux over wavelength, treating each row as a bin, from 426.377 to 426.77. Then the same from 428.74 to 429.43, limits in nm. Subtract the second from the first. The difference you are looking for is -2.9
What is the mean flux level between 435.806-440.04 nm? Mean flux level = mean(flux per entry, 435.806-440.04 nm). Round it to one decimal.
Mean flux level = 27.1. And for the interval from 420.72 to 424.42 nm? 16.3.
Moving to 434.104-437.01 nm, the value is 29.4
